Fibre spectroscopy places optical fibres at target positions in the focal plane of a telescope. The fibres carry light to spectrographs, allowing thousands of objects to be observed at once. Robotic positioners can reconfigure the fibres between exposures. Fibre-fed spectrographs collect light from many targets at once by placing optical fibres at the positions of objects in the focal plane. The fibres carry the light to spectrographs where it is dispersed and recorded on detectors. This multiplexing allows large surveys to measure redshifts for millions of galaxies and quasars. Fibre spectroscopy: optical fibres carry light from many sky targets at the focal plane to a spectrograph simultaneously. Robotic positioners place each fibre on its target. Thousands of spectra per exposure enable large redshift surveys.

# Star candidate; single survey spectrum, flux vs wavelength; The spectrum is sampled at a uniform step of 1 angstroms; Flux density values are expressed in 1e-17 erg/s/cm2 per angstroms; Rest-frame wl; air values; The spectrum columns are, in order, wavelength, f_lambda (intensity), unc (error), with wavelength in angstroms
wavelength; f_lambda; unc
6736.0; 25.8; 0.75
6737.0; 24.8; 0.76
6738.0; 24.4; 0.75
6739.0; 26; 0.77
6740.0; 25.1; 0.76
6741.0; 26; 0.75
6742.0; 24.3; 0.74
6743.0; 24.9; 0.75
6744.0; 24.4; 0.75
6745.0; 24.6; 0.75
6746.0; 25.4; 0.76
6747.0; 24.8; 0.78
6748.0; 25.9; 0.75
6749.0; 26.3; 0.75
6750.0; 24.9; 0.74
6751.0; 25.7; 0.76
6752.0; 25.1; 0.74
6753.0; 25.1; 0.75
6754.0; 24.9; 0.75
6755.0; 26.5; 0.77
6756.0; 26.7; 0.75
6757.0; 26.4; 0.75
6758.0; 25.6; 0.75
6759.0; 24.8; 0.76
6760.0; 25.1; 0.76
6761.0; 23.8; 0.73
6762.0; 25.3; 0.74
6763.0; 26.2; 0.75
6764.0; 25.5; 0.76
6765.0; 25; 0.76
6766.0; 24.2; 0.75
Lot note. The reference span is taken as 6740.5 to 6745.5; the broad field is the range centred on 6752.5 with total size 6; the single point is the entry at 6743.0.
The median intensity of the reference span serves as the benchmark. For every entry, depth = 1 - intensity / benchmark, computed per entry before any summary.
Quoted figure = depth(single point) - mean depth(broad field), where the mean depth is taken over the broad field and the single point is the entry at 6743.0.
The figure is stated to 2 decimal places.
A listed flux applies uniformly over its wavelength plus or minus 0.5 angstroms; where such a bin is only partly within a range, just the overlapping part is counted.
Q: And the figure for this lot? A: 0.02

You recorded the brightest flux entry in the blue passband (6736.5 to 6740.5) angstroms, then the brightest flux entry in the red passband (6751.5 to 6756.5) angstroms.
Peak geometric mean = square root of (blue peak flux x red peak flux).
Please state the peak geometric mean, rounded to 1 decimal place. 26.3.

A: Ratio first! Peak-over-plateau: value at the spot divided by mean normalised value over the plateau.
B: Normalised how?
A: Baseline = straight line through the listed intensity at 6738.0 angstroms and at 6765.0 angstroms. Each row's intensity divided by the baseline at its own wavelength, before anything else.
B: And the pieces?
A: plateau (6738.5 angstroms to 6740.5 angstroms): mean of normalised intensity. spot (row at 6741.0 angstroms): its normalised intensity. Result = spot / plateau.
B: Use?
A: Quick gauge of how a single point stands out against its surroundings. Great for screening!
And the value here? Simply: 1.02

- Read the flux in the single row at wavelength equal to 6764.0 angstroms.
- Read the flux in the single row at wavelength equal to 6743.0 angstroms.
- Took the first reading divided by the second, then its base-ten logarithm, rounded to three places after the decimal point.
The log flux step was 0.010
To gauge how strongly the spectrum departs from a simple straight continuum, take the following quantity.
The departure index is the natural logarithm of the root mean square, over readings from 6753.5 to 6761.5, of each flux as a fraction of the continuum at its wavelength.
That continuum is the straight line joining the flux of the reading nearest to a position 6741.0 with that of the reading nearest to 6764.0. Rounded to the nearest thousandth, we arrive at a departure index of -0.006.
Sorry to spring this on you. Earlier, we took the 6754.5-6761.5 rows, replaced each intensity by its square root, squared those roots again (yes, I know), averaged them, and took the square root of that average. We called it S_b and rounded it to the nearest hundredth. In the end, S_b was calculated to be 5.06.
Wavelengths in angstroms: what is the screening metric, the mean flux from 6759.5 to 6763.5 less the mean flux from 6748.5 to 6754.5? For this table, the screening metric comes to -0.2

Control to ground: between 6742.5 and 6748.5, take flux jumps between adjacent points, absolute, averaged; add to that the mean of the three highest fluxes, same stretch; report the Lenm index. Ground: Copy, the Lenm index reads 26.0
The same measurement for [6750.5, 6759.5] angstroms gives 27.1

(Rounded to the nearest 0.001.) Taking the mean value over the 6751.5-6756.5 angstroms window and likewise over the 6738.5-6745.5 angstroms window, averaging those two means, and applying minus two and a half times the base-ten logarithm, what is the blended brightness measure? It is -3.510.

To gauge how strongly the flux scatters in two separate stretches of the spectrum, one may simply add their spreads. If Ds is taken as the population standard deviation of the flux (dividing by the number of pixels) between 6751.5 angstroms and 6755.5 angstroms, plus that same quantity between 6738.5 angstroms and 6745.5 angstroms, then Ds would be 1.30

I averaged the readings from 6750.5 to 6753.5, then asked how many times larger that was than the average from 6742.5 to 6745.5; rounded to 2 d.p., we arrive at 1.03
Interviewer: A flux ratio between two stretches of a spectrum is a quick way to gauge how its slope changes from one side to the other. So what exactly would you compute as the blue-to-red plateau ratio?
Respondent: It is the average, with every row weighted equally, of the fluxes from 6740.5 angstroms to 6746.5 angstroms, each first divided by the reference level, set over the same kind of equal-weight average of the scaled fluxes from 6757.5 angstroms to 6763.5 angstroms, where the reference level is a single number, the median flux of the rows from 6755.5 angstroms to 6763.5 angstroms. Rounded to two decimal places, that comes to 0.99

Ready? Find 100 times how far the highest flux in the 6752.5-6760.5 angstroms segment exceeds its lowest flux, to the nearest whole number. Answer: 190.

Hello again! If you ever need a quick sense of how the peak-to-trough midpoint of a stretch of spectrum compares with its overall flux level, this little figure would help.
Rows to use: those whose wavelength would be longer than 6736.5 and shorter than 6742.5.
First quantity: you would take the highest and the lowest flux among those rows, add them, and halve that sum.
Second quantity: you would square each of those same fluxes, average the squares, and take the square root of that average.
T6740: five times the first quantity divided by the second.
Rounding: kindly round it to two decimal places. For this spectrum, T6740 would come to 5.01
